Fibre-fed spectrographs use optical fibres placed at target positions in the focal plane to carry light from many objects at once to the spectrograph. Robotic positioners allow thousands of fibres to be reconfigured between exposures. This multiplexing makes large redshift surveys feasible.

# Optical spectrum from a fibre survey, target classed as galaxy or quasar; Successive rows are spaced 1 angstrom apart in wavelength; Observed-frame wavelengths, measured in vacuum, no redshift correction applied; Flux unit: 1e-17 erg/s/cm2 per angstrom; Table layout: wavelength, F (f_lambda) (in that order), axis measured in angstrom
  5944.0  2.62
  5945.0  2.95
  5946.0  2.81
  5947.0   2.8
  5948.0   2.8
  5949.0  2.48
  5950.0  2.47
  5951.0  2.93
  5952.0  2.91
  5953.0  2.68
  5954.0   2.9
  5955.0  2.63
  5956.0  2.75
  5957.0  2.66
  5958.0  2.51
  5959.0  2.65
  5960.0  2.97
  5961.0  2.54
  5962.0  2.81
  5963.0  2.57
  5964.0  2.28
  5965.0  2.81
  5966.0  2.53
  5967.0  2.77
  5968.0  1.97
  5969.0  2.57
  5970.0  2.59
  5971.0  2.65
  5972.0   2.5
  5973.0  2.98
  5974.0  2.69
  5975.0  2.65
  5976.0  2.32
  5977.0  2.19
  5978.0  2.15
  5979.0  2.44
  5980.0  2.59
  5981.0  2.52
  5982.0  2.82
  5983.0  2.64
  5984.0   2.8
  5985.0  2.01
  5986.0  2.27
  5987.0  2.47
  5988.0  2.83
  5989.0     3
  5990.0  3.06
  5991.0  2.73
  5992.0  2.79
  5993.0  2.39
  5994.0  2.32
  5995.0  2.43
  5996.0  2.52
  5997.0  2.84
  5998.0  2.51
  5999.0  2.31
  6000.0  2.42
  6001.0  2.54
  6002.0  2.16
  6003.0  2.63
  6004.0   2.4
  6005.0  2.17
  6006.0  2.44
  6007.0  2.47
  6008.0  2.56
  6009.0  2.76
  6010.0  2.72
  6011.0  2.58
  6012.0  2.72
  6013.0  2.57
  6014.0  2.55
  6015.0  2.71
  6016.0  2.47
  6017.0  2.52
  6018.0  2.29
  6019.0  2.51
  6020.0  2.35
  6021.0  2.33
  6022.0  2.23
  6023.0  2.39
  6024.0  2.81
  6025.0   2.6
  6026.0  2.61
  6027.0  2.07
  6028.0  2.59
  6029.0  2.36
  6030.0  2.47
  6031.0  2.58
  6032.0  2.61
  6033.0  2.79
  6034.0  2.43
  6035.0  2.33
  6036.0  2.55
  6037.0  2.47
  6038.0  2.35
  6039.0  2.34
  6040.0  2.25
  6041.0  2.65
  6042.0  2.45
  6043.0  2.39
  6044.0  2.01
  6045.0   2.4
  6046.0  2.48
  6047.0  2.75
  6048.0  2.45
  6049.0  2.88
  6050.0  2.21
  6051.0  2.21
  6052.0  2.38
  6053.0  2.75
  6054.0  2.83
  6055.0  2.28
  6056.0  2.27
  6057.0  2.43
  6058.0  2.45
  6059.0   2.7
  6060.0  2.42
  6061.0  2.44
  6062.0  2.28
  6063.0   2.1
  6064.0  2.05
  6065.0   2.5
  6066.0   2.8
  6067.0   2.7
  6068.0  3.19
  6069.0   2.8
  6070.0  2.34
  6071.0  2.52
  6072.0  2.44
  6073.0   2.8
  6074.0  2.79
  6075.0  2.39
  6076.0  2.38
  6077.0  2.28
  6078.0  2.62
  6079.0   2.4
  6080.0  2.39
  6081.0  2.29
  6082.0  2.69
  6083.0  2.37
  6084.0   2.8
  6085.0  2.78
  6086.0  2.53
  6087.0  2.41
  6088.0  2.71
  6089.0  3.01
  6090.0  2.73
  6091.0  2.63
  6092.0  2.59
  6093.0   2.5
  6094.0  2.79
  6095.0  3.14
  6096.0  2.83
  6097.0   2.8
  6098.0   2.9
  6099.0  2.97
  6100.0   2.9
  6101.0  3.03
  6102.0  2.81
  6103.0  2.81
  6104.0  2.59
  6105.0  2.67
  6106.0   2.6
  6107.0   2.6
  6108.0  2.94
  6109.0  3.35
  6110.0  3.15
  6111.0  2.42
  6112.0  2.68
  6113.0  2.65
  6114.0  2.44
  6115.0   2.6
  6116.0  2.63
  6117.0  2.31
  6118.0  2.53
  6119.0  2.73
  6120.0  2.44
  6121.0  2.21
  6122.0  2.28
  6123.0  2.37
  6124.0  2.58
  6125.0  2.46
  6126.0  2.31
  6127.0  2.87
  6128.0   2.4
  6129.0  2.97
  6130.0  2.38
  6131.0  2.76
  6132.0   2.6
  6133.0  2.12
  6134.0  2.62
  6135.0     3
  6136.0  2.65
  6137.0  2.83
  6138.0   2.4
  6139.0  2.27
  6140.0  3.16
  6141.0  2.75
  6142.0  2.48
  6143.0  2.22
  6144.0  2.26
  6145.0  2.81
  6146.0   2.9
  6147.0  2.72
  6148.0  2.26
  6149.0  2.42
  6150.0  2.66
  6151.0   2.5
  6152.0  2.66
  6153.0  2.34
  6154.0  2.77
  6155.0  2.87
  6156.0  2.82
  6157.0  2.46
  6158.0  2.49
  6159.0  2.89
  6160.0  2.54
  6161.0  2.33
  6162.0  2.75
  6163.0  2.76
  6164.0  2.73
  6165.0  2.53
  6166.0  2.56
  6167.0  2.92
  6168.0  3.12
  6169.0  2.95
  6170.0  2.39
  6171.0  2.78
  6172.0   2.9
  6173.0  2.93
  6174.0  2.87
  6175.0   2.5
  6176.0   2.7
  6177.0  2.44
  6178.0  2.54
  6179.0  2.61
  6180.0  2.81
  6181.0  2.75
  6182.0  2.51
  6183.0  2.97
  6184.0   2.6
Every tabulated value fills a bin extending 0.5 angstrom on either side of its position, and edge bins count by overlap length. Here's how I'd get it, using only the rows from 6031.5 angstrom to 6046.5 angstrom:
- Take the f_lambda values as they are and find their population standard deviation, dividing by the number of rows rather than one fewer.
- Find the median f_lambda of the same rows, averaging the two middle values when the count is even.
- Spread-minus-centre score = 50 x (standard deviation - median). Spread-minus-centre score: -113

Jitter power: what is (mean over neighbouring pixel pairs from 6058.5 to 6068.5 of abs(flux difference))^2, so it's 0.051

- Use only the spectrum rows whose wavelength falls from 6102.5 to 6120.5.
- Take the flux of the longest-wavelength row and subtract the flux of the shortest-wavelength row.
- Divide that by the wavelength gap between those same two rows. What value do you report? -0.022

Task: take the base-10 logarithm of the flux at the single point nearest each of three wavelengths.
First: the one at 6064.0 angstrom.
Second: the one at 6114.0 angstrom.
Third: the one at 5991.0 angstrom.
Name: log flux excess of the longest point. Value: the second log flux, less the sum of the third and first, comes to -0.36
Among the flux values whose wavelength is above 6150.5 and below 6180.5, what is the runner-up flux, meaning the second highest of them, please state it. 2.95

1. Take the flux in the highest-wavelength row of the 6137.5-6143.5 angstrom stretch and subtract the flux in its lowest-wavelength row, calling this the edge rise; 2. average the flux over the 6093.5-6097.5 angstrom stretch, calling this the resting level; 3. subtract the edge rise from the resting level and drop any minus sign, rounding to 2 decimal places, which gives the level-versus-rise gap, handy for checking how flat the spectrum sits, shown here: 3.07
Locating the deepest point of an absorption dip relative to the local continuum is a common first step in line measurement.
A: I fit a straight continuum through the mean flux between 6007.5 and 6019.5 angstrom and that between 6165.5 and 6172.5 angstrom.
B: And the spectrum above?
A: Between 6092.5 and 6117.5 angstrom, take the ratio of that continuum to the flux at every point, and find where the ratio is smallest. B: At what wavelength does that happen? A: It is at 6109.0 angstrom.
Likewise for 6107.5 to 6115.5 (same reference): 6109.0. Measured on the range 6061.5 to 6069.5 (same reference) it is 6068.0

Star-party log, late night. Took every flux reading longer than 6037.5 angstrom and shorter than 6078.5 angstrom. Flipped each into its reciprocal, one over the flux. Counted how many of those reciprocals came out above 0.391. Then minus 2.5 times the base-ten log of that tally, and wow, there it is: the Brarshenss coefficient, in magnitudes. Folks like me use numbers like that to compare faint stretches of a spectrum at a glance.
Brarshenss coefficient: -3.6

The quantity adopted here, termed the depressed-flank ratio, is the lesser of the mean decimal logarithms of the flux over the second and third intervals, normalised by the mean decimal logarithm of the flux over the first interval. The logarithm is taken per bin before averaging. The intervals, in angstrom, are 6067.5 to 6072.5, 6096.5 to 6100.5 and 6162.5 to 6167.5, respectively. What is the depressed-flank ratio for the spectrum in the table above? 1.021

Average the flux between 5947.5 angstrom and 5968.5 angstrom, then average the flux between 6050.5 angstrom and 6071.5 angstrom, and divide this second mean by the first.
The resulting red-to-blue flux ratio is 0.94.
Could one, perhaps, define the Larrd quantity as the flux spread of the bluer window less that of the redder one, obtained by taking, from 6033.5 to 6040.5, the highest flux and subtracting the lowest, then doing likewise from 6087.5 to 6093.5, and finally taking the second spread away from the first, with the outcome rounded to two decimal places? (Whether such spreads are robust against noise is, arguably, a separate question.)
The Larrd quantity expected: -0.21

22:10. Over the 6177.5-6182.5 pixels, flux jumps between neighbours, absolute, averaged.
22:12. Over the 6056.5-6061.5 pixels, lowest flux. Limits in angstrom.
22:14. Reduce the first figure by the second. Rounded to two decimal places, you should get -2.28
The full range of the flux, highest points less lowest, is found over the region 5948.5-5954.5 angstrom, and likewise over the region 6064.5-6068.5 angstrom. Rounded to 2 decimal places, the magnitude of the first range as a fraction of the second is 0.67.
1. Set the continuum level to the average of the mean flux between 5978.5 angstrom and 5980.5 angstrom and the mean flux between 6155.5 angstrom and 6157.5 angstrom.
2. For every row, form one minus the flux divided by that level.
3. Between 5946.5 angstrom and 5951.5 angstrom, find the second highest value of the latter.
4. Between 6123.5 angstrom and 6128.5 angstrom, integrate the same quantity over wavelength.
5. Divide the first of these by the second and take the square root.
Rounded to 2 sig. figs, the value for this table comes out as 0.60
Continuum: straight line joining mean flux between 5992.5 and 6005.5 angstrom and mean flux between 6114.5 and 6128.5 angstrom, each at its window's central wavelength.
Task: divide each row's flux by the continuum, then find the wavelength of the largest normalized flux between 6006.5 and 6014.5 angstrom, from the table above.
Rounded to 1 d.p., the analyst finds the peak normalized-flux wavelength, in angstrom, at 6009.0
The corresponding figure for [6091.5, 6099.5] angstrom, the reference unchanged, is 6095.0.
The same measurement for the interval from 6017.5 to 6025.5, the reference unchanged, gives 6024.0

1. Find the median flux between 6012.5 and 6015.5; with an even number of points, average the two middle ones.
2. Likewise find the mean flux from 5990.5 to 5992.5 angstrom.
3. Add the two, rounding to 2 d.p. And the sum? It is 5.33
